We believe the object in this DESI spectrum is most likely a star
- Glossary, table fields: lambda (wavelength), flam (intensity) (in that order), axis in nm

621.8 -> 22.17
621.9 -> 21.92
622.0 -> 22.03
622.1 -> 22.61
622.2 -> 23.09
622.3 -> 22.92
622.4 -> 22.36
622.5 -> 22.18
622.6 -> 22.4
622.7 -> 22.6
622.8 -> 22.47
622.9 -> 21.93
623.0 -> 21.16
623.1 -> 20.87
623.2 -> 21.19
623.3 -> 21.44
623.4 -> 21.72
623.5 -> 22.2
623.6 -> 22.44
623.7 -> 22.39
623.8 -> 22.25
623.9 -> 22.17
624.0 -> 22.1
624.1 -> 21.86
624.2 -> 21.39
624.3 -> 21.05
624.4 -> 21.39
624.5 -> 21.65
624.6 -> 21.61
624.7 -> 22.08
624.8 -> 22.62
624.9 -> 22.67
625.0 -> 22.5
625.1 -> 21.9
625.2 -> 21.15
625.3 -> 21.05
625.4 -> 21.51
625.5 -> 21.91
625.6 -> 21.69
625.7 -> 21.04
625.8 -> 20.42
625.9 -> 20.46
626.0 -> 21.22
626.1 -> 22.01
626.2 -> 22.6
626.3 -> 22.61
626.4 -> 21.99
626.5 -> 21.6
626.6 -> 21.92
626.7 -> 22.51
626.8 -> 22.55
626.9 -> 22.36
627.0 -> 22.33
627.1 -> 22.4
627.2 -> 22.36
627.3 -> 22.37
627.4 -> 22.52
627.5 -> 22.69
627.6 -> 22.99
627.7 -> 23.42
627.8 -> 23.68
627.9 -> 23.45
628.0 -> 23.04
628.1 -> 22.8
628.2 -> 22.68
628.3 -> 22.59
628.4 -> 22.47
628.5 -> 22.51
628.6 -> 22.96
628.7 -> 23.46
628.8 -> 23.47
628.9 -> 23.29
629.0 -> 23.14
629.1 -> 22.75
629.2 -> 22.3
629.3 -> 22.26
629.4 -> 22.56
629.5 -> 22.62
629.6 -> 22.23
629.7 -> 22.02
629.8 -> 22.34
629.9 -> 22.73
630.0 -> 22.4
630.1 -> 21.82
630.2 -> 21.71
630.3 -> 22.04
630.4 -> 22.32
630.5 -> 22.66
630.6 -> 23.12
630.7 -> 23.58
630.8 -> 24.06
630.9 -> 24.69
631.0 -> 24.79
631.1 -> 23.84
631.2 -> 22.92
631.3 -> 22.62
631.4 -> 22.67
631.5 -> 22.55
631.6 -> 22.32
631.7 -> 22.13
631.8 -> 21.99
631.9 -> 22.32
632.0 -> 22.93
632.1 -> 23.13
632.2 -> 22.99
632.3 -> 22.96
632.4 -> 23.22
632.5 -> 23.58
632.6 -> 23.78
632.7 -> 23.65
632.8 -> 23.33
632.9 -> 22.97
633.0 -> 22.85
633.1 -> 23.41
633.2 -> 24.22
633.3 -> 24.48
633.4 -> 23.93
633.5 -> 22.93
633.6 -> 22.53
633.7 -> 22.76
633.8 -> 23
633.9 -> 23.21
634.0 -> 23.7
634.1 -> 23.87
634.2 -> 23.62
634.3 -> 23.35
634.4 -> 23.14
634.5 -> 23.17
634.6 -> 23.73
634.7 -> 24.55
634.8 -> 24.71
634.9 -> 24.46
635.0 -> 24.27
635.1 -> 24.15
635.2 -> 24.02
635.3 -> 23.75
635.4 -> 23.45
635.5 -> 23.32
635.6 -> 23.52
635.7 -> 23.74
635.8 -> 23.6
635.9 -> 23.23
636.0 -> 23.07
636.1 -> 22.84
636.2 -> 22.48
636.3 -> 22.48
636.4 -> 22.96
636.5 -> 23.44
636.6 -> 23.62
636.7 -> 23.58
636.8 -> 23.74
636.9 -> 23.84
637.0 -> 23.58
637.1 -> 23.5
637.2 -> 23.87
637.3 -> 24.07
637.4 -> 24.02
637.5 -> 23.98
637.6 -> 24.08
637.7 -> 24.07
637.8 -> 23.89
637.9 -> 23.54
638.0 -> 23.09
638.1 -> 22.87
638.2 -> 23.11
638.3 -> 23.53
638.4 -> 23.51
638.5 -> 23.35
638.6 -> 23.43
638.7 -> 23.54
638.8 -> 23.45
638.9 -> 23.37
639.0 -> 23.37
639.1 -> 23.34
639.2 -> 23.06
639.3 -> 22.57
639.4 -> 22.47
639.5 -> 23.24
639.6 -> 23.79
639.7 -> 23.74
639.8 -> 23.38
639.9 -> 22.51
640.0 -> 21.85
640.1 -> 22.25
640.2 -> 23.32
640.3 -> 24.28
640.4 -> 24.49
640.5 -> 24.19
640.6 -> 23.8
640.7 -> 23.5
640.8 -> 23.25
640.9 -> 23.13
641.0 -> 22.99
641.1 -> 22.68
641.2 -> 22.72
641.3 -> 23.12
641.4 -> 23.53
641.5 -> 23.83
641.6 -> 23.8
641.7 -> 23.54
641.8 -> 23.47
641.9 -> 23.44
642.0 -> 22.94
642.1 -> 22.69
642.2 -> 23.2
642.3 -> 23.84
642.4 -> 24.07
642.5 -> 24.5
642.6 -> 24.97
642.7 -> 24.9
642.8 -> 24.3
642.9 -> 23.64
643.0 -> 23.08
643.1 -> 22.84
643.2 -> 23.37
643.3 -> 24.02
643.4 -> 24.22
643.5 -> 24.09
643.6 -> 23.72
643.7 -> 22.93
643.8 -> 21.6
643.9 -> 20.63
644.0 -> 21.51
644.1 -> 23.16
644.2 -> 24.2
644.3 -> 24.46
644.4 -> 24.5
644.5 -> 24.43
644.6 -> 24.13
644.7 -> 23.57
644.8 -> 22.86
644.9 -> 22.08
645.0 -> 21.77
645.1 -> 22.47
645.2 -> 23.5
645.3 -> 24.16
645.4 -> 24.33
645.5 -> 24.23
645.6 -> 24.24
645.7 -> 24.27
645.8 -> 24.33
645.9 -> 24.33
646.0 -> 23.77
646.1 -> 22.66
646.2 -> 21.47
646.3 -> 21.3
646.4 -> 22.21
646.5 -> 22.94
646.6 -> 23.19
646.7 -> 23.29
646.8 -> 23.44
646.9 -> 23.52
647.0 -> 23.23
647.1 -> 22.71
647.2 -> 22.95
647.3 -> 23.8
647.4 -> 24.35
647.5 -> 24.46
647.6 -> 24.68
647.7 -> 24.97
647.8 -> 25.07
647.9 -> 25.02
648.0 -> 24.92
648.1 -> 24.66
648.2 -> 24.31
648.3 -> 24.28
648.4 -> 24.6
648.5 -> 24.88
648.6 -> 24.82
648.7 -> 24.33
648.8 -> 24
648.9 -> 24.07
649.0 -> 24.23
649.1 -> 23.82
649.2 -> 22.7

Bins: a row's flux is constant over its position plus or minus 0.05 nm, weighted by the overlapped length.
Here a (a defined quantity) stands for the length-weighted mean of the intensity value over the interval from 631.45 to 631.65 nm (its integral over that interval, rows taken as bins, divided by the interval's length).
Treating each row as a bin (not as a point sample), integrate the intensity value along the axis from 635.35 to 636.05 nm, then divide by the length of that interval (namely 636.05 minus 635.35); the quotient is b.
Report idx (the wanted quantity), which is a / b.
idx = 0.96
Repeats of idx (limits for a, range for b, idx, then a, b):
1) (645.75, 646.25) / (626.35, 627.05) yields 1.05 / 23.3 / 22.2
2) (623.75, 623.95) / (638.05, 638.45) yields 0.96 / 22.2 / 23.3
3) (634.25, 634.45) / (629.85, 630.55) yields 1.05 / 23.2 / 22.2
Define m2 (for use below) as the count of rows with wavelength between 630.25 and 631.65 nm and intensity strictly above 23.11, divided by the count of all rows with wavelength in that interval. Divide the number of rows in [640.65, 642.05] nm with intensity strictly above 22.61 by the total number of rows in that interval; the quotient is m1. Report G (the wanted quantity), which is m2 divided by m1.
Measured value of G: 0.4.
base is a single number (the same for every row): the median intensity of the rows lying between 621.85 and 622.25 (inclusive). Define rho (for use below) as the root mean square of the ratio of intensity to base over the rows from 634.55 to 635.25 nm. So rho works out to 1.09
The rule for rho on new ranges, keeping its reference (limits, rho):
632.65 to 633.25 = 1.05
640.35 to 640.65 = 1.08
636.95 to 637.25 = 1.06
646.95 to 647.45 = 1.05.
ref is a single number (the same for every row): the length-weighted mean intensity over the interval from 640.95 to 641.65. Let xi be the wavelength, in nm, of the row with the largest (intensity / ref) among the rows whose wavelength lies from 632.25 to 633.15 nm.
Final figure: 632.6 nm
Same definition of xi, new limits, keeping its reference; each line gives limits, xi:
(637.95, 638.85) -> 638.7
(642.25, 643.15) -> 642.6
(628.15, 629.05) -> 628.8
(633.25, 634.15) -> 633.3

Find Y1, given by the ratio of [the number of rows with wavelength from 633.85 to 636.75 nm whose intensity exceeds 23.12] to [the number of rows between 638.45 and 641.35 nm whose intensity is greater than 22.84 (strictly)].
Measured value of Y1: 1.1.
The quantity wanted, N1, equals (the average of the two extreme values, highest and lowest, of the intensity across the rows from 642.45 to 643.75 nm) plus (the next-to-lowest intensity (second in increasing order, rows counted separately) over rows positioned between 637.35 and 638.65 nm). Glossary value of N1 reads 47.0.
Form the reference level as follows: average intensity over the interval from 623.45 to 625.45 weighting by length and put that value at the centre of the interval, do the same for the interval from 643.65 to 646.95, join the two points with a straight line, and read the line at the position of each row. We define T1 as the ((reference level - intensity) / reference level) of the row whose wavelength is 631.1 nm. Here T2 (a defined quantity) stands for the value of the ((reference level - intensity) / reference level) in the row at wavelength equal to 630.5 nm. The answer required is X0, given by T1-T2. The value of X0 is -0.05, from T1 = -0.07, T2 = -0.017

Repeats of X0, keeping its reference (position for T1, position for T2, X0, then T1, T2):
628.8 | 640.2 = -0.04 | -0.06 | -0.019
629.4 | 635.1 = 0.05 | -0.02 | -0.070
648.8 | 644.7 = -0.01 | -0.03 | -0.018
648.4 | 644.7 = -0.03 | -0.05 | -0.018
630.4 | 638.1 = 0.00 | 0.00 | -0.005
